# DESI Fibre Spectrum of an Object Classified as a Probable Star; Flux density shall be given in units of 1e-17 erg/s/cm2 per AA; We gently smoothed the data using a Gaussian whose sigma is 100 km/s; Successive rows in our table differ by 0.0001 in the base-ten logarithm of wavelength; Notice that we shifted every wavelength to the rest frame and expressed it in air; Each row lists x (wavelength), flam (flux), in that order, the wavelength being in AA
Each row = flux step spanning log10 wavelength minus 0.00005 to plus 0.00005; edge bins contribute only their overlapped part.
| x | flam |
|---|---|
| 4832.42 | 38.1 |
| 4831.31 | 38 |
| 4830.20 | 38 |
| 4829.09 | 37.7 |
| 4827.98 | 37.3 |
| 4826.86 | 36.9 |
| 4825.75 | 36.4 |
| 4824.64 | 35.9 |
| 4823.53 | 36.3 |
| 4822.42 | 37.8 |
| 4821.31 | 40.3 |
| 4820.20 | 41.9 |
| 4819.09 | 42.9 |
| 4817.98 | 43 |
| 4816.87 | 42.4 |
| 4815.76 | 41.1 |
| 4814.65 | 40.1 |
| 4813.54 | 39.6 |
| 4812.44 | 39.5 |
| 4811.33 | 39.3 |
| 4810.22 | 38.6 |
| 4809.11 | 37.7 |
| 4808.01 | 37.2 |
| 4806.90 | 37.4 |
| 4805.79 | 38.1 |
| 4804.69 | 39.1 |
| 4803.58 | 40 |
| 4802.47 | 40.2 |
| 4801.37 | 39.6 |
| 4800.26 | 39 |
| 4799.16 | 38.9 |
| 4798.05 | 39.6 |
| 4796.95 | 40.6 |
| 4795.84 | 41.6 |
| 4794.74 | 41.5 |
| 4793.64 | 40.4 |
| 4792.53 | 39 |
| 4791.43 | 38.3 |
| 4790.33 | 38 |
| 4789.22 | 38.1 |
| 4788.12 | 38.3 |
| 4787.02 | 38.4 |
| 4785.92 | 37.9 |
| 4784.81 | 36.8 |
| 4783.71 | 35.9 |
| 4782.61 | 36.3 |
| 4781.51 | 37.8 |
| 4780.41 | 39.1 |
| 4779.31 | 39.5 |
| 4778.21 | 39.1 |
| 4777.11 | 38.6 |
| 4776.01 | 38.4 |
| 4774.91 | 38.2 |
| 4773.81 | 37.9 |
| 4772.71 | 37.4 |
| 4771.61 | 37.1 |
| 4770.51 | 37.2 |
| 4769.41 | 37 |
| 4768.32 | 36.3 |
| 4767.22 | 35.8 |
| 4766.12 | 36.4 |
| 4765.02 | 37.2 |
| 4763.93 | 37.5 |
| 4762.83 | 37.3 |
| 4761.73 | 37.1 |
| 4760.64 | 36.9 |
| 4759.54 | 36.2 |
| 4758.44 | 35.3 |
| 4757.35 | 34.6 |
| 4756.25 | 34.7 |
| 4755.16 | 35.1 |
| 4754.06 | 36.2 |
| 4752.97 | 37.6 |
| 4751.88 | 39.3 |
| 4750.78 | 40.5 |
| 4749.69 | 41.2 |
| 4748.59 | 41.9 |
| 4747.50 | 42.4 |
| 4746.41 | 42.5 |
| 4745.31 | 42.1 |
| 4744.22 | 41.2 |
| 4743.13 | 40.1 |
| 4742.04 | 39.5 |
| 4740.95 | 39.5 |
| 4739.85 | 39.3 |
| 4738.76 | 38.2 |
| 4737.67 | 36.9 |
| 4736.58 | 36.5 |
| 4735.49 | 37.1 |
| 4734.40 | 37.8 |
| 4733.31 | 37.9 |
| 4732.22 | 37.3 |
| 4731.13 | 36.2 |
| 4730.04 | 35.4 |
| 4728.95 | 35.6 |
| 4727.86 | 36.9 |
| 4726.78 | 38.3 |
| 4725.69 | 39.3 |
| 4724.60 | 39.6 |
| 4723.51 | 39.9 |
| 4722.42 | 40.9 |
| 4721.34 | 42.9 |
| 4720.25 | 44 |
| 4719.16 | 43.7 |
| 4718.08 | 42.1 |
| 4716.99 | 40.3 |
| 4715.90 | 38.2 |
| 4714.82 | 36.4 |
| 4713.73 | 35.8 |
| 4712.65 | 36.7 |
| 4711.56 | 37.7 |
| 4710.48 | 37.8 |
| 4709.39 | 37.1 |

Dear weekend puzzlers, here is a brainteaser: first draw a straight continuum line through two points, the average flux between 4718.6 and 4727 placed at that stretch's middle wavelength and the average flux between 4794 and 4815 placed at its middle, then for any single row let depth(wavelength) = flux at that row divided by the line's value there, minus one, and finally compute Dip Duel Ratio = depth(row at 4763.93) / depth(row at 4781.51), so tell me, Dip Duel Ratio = 1.3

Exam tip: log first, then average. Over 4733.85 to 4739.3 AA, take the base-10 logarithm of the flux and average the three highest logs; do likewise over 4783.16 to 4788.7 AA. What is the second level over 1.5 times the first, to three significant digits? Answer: 0.669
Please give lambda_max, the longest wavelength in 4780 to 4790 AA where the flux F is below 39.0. 4789.22 AA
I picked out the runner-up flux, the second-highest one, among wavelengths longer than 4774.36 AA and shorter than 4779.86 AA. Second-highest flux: 39.1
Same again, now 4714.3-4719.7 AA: 42.1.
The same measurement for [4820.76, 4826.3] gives 37.8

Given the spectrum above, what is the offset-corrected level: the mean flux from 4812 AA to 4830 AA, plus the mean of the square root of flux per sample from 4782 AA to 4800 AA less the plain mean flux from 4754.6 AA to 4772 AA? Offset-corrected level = 9.2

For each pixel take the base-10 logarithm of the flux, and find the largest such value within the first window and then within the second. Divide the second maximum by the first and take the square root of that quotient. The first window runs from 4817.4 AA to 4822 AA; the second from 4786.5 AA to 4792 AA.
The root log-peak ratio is 0.98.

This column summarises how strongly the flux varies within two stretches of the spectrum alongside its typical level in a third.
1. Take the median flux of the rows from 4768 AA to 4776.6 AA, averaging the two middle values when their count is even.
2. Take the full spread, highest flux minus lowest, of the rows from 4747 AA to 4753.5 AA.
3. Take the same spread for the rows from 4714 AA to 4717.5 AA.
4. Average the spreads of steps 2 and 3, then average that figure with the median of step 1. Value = 20.8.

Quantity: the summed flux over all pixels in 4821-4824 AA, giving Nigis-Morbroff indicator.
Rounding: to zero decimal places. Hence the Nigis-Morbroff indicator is 114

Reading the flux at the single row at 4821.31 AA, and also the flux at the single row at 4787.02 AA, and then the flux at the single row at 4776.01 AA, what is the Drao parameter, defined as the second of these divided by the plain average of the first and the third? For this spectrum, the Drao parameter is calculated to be 0.98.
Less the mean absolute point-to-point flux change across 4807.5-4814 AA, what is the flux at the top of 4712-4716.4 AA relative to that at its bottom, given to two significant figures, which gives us 1.0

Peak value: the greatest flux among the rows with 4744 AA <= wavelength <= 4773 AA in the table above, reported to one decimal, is 42.5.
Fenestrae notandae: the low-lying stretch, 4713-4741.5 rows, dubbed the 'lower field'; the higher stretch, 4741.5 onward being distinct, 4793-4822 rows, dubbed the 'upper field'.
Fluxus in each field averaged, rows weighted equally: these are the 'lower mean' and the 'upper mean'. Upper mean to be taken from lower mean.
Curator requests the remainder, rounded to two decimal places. -1.29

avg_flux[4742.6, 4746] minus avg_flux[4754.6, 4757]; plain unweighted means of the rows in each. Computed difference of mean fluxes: 6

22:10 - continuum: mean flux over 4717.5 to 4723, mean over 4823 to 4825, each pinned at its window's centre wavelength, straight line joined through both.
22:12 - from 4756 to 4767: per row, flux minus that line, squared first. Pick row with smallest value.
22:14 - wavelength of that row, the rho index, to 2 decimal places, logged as 4763.93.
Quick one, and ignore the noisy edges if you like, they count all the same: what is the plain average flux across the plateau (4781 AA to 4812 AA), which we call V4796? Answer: 38.7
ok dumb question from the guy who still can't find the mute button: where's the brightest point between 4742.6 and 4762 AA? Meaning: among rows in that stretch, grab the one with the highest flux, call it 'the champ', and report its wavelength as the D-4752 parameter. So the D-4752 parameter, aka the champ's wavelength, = 4746.41 AA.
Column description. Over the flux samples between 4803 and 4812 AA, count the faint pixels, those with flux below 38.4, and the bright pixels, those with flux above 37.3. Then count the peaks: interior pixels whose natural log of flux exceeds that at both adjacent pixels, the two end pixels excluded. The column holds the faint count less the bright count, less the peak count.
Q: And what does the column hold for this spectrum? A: -3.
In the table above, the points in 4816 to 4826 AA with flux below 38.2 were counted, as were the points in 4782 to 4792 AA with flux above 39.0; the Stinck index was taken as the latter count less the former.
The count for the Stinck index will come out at -4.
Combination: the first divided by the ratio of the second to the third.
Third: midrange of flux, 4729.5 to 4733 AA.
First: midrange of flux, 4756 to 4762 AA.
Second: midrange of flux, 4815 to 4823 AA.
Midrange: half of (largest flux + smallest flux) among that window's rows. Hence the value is 32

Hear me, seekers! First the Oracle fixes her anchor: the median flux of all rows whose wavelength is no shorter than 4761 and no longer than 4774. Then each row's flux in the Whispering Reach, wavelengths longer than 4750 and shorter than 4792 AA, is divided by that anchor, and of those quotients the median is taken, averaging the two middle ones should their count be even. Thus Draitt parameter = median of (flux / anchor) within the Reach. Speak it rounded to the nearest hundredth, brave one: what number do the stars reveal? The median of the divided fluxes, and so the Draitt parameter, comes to 1.01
